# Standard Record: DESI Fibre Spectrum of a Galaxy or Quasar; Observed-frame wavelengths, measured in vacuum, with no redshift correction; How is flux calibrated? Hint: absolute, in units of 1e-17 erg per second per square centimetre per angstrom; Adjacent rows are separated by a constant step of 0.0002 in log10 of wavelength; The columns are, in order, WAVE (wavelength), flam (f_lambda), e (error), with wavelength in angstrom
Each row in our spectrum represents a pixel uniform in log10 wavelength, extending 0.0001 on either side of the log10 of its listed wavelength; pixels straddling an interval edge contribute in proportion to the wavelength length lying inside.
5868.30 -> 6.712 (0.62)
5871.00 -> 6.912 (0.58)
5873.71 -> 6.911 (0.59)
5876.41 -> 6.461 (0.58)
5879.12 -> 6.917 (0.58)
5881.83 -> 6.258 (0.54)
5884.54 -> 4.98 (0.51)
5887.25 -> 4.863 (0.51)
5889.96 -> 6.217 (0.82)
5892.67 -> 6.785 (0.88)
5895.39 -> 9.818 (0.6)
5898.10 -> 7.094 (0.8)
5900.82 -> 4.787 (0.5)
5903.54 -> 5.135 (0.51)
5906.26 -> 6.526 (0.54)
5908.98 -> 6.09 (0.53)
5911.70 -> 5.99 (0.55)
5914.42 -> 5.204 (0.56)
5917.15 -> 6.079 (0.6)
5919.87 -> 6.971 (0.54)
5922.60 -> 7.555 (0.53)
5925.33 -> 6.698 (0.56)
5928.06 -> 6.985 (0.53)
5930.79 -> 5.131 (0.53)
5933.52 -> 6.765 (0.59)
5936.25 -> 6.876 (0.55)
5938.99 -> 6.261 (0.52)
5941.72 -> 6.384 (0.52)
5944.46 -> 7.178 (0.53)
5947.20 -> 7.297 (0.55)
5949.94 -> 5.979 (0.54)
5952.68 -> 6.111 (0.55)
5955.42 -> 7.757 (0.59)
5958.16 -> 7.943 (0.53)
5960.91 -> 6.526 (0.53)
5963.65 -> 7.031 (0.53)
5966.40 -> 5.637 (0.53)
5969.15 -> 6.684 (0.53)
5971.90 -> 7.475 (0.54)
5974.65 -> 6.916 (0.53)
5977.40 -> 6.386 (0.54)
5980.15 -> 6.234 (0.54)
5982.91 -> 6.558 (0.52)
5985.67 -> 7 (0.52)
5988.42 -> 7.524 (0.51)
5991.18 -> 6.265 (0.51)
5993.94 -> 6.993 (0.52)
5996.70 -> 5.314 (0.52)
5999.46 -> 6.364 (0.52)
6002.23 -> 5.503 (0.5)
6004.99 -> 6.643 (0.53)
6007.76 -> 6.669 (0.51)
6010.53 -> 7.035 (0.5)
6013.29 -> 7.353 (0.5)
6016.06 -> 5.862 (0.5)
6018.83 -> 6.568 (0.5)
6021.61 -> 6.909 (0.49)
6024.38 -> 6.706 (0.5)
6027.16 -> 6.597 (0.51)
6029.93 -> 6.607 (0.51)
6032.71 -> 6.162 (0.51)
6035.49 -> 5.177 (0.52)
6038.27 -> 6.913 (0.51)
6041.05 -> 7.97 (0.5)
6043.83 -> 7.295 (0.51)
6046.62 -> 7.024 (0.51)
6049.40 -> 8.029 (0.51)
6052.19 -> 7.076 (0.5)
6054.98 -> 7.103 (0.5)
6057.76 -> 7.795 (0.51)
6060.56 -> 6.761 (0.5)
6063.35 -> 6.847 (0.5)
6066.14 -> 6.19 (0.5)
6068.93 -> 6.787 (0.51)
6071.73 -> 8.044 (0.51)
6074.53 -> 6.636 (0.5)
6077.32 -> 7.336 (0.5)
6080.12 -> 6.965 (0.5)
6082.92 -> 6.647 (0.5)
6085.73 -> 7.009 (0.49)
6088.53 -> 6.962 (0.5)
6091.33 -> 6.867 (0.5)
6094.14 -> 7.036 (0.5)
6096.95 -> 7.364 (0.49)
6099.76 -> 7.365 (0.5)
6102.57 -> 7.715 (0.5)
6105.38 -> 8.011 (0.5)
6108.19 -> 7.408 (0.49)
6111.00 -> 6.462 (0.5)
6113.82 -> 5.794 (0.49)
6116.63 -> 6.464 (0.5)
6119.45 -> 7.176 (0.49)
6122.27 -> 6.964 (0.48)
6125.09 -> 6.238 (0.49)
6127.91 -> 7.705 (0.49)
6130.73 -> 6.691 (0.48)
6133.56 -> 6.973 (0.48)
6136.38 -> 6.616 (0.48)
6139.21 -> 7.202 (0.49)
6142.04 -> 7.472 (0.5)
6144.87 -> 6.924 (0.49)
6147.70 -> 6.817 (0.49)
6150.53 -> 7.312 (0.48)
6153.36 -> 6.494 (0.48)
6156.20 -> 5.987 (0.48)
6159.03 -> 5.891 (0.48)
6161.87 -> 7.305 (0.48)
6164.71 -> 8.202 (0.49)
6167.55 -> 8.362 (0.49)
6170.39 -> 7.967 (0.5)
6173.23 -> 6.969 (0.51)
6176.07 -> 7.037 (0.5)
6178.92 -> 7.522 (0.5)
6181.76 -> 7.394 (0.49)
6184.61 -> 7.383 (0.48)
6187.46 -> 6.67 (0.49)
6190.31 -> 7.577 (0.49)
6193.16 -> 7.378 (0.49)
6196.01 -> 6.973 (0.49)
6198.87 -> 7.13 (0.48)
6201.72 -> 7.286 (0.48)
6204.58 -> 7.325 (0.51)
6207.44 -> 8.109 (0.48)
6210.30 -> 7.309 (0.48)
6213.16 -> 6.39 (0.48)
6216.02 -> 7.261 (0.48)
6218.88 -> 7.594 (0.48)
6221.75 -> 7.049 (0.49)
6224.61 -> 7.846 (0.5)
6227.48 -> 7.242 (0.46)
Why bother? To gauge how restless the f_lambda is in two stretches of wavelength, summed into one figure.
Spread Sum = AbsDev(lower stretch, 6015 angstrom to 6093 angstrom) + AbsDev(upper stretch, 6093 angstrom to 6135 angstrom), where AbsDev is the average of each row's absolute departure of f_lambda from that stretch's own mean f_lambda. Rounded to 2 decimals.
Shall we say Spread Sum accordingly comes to 0.91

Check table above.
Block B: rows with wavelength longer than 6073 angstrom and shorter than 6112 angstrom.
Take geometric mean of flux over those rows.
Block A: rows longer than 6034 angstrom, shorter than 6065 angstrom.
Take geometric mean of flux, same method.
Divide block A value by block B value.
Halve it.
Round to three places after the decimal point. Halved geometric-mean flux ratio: 0.495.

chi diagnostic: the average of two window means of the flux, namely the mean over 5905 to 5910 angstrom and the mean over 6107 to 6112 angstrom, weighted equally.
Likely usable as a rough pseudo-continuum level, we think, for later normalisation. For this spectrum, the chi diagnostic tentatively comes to 6.6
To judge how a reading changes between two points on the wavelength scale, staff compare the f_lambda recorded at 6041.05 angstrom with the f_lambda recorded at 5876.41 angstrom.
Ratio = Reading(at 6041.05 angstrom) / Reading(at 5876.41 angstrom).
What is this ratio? 1.23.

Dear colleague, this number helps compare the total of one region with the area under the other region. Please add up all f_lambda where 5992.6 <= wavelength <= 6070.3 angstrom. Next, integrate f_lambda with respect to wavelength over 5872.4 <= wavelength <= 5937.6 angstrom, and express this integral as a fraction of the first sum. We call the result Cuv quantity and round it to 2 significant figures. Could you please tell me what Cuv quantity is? 2.2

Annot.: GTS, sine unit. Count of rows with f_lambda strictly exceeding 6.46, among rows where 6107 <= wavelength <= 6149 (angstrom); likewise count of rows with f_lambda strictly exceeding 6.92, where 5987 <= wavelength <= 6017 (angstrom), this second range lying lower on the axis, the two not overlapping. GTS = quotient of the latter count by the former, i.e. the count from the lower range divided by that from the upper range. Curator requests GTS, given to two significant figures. 0.31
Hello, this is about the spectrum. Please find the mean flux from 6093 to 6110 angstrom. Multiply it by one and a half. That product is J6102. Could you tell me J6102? 11.2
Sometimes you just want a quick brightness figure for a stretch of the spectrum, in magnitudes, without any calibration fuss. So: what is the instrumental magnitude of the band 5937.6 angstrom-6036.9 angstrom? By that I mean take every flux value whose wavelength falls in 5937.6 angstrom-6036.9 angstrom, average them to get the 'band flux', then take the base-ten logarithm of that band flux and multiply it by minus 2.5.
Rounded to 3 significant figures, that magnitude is -2.05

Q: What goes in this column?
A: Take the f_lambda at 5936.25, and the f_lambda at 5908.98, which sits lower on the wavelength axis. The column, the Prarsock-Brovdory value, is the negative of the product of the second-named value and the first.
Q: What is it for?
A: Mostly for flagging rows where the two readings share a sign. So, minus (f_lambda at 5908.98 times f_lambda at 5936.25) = -42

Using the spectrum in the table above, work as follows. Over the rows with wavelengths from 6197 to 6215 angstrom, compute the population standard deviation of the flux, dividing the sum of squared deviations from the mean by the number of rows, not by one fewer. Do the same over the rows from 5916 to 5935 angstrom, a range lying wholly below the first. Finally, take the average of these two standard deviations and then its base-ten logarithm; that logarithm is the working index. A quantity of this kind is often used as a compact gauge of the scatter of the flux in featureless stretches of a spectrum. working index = -0.21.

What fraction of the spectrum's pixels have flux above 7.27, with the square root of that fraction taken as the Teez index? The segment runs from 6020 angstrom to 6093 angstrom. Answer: 0.48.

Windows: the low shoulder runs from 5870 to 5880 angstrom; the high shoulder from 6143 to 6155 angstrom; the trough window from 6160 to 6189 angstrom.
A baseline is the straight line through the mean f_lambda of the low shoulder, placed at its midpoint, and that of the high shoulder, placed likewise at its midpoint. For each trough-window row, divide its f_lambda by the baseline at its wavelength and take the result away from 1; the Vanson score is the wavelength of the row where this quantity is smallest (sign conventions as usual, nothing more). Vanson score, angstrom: 6167.55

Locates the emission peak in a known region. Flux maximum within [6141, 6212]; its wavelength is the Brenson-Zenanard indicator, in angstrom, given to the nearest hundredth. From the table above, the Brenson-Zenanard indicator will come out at 6167.55 angstrom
